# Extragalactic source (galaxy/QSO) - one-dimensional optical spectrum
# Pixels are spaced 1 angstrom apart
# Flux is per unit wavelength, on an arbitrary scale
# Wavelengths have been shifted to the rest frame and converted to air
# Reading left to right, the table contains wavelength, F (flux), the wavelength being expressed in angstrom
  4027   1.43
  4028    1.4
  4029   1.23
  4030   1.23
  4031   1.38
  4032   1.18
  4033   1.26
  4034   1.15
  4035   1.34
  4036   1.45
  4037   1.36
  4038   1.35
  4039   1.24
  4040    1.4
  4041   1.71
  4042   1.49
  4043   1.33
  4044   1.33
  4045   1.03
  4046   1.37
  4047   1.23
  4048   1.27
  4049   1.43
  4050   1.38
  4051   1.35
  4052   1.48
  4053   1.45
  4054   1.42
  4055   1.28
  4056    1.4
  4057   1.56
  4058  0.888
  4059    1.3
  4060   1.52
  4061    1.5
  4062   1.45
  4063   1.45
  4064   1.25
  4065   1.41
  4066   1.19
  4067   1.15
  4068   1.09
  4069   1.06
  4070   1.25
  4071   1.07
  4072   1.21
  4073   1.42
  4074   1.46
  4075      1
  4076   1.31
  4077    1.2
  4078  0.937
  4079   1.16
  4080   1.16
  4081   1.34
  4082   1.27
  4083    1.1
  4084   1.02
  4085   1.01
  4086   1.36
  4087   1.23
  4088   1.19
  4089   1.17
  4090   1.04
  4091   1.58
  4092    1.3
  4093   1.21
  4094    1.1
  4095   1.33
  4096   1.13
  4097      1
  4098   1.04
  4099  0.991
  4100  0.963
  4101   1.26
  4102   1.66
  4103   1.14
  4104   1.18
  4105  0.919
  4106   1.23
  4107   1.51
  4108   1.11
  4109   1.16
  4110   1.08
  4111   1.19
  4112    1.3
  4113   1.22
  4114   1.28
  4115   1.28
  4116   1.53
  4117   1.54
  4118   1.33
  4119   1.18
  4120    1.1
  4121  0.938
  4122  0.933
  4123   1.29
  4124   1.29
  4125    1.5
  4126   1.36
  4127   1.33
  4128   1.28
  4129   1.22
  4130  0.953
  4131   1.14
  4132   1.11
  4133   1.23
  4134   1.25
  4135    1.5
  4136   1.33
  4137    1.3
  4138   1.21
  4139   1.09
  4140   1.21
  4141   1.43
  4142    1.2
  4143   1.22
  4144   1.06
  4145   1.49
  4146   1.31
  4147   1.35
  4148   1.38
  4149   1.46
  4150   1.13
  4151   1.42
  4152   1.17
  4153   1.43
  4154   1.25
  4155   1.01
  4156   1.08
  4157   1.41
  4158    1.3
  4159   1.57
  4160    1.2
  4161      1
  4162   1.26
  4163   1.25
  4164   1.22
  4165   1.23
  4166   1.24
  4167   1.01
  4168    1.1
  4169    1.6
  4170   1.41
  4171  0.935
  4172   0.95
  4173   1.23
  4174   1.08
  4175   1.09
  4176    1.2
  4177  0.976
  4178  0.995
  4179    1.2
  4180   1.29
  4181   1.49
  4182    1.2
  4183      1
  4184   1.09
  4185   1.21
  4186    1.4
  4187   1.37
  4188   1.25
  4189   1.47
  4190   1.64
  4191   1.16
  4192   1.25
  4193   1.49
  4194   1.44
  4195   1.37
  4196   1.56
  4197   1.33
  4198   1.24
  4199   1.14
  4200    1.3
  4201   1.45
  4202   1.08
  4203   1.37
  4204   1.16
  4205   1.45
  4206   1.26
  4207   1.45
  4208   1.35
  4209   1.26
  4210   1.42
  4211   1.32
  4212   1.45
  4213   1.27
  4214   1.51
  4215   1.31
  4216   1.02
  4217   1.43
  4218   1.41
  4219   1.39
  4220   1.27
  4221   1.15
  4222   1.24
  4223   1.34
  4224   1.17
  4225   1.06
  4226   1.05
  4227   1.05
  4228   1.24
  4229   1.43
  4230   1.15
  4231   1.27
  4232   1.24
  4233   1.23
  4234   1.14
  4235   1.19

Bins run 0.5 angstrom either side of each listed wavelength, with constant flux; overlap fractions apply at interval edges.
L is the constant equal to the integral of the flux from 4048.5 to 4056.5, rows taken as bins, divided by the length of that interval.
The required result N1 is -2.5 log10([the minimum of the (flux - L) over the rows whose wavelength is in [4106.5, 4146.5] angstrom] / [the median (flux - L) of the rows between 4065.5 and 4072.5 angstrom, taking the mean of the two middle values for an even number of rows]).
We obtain -0.7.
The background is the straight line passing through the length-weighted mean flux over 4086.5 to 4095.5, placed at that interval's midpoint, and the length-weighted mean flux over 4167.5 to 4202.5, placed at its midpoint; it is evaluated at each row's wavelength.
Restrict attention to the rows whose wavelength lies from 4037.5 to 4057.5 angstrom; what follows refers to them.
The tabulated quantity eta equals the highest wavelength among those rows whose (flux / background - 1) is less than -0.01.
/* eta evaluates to 4045 angstrom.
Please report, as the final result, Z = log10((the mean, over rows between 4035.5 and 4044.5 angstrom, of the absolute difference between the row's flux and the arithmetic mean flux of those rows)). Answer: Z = -1.02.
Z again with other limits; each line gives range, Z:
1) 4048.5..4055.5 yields -1.28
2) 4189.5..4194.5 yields -0.82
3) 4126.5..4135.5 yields -0.98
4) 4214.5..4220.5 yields -0.97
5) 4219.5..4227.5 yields -1.05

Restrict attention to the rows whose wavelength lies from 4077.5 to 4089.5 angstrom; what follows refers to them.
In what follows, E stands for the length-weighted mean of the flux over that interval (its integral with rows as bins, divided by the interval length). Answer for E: 1.16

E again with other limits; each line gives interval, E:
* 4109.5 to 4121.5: 1.25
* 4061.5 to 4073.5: 1.25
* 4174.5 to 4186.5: 1.18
